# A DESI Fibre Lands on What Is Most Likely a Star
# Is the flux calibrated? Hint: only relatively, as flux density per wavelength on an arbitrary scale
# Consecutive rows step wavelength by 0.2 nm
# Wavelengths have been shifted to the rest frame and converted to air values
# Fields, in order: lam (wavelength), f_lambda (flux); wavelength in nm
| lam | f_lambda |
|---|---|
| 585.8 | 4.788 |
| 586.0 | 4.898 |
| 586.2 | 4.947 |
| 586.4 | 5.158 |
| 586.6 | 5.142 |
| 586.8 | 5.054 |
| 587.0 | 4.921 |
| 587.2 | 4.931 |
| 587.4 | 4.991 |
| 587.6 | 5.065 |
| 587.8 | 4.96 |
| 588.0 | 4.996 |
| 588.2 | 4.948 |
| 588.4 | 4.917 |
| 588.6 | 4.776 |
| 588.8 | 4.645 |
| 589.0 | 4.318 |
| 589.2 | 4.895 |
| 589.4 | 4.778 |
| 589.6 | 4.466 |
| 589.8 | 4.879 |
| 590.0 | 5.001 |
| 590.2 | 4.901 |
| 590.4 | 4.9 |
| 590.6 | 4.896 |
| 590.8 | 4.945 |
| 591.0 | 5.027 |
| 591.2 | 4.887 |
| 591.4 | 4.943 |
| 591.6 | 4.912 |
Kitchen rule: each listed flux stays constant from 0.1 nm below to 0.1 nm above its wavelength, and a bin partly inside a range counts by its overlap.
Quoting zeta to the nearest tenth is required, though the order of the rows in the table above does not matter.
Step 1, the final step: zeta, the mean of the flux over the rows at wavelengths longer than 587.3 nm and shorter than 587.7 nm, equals 5.0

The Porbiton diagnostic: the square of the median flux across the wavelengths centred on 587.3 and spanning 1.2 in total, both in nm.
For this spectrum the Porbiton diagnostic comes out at 24.8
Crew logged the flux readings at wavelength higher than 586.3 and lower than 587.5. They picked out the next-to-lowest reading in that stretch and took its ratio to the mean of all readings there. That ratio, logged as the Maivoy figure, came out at 0.980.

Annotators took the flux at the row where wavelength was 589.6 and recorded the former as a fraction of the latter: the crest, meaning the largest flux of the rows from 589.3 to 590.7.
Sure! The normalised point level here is 0.89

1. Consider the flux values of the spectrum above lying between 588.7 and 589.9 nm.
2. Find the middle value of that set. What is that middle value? 4.71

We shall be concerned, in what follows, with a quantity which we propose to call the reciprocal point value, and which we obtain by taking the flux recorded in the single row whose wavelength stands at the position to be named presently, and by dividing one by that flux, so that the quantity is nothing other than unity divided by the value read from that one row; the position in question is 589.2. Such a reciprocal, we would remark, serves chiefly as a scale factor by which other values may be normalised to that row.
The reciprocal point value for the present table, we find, 0.204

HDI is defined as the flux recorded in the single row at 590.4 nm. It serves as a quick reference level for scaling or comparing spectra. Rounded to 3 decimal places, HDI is 4.900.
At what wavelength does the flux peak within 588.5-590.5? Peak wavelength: 590.0 nm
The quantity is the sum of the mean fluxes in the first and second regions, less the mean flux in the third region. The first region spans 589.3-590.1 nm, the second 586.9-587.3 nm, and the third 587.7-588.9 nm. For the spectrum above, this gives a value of 4.83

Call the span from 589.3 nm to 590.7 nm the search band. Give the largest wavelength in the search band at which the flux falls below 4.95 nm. 590.6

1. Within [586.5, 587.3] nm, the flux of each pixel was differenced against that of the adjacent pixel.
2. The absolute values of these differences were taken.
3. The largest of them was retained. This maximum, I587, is 0.133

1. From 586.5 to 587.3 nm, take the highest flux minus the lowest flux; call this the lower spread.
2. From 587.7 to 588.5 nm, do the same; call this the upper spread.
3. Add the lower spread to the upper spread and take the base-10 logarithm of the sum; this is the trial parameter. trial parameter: -0.52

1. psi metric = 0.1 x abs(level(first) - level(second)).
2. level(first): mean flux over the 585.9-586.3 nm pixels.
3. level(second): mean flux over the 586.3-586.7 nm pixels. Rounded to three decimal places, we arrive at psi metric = 0.023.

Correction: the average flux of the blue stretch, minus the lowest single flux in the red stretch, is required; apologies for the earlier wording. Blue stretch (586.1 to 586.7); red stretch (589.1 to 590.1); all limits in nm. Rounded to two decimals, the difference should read 0.62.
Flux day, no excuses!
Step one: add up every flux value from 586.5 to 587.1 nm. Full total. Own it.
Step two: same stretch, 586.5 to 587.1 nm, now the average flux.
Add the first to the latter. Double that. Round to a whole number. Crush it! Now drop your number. 40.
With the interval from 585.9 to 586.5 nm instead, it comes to 40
